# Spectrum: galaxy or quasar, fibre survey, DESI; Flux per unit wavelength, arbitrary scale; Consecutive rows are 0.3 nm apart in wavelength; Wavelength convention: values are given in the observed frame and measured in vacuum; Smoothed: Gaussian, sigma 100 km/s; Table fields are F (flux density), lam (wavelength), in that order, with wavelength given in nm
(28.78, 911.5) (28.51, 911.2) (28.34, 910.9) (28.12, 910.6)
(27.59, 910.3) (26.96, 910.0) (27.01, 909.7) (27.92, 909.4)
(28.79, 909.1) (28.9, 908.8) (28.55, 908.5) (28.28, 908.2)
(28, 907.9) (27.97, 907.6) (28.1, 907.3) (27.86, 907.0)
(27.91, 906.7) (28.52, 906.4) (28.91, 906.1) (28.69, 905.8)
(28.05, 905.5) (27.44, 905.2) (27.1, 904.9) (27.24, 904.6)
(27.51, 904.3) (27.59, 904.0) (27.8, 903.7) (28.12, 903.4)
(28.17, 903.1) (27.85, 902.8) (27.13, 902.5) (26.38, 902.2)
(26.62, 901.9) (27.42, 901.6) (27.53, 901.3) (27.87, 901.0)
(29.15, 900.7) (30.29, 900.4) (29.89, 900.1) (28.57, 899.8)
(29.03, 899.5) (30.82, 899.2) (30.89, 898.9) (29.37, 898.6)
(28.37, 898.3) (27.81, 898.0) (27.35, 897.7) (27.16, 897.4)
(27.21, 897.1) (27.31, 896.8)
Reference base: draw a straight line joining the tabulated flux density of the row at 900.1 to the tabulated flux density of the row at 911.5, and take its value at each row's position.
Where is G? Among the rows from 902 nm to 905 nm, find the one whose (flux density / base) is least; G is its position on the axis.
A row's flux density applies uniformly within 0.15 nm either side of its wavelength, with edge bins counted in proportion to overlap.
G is 902.2 nm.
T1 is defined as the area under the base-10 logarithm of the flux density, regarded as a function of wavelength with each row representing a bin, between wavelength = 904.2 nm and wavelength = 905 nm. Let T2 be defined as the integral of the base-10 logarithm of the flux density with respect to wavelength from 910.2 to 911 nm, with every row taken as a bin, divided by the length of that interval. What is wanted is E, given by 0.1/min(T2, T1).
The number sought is 0.0871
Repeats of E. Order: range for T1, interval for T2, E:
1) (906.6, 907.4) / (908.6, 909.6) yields 0.0864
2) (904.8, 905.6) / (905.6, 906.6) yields 0.0868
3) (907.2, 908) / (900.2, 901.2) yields 0.0864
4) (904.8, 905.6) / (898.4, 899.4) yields 0.0868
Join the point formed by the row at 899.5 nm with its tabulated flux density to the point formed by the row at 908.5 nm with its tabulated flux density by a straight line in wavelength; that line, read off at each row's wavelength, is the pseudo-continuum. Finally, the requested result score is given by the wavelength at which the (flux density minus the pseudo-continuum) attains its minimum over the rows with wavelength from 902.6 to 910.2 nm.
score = 904.9 nm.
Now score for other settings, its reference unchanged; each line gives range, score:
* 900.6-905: 902.2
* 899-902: 901.9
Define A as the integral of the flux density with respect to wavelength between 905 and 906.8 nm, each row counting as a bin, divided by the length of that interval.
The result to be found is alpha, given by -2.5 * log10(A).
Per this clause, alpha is -3.63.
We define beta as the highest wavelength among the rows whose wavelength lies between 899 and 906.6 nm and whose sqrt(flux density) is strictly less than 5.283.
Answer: 905.2 nm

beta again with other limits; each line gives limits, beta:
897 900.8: 898.0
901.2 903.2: 902.8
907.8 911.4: 910.3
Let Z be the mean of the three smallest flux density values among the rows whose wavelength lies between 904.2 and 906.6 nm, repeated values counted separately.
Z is 27.3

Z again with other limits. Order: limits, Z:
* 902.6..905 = 27.3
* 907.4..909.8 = 27.6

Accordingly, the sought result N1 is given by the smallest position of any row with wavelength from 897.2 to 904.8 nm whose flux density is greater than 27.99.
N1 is 898.3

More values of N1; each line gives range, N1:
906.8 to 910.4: 907.3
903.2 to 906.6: 903.4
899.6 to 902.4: 899.8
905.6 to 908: 905.8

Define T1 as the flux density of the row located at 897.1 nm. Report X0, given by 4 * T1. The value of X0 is 109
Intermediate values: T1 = 27.21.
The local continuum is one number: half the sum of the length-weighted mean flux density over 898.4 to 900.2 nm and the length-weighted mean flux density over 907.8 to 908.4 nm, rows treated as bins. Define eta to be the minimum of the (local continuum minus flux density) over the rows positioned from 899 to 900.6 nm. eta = -1.9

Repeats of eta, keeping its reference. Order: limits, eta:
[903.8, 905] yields 1.4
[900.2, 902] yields -1.3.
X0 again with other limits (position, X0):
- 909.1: 115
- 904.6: 109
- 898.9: 124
